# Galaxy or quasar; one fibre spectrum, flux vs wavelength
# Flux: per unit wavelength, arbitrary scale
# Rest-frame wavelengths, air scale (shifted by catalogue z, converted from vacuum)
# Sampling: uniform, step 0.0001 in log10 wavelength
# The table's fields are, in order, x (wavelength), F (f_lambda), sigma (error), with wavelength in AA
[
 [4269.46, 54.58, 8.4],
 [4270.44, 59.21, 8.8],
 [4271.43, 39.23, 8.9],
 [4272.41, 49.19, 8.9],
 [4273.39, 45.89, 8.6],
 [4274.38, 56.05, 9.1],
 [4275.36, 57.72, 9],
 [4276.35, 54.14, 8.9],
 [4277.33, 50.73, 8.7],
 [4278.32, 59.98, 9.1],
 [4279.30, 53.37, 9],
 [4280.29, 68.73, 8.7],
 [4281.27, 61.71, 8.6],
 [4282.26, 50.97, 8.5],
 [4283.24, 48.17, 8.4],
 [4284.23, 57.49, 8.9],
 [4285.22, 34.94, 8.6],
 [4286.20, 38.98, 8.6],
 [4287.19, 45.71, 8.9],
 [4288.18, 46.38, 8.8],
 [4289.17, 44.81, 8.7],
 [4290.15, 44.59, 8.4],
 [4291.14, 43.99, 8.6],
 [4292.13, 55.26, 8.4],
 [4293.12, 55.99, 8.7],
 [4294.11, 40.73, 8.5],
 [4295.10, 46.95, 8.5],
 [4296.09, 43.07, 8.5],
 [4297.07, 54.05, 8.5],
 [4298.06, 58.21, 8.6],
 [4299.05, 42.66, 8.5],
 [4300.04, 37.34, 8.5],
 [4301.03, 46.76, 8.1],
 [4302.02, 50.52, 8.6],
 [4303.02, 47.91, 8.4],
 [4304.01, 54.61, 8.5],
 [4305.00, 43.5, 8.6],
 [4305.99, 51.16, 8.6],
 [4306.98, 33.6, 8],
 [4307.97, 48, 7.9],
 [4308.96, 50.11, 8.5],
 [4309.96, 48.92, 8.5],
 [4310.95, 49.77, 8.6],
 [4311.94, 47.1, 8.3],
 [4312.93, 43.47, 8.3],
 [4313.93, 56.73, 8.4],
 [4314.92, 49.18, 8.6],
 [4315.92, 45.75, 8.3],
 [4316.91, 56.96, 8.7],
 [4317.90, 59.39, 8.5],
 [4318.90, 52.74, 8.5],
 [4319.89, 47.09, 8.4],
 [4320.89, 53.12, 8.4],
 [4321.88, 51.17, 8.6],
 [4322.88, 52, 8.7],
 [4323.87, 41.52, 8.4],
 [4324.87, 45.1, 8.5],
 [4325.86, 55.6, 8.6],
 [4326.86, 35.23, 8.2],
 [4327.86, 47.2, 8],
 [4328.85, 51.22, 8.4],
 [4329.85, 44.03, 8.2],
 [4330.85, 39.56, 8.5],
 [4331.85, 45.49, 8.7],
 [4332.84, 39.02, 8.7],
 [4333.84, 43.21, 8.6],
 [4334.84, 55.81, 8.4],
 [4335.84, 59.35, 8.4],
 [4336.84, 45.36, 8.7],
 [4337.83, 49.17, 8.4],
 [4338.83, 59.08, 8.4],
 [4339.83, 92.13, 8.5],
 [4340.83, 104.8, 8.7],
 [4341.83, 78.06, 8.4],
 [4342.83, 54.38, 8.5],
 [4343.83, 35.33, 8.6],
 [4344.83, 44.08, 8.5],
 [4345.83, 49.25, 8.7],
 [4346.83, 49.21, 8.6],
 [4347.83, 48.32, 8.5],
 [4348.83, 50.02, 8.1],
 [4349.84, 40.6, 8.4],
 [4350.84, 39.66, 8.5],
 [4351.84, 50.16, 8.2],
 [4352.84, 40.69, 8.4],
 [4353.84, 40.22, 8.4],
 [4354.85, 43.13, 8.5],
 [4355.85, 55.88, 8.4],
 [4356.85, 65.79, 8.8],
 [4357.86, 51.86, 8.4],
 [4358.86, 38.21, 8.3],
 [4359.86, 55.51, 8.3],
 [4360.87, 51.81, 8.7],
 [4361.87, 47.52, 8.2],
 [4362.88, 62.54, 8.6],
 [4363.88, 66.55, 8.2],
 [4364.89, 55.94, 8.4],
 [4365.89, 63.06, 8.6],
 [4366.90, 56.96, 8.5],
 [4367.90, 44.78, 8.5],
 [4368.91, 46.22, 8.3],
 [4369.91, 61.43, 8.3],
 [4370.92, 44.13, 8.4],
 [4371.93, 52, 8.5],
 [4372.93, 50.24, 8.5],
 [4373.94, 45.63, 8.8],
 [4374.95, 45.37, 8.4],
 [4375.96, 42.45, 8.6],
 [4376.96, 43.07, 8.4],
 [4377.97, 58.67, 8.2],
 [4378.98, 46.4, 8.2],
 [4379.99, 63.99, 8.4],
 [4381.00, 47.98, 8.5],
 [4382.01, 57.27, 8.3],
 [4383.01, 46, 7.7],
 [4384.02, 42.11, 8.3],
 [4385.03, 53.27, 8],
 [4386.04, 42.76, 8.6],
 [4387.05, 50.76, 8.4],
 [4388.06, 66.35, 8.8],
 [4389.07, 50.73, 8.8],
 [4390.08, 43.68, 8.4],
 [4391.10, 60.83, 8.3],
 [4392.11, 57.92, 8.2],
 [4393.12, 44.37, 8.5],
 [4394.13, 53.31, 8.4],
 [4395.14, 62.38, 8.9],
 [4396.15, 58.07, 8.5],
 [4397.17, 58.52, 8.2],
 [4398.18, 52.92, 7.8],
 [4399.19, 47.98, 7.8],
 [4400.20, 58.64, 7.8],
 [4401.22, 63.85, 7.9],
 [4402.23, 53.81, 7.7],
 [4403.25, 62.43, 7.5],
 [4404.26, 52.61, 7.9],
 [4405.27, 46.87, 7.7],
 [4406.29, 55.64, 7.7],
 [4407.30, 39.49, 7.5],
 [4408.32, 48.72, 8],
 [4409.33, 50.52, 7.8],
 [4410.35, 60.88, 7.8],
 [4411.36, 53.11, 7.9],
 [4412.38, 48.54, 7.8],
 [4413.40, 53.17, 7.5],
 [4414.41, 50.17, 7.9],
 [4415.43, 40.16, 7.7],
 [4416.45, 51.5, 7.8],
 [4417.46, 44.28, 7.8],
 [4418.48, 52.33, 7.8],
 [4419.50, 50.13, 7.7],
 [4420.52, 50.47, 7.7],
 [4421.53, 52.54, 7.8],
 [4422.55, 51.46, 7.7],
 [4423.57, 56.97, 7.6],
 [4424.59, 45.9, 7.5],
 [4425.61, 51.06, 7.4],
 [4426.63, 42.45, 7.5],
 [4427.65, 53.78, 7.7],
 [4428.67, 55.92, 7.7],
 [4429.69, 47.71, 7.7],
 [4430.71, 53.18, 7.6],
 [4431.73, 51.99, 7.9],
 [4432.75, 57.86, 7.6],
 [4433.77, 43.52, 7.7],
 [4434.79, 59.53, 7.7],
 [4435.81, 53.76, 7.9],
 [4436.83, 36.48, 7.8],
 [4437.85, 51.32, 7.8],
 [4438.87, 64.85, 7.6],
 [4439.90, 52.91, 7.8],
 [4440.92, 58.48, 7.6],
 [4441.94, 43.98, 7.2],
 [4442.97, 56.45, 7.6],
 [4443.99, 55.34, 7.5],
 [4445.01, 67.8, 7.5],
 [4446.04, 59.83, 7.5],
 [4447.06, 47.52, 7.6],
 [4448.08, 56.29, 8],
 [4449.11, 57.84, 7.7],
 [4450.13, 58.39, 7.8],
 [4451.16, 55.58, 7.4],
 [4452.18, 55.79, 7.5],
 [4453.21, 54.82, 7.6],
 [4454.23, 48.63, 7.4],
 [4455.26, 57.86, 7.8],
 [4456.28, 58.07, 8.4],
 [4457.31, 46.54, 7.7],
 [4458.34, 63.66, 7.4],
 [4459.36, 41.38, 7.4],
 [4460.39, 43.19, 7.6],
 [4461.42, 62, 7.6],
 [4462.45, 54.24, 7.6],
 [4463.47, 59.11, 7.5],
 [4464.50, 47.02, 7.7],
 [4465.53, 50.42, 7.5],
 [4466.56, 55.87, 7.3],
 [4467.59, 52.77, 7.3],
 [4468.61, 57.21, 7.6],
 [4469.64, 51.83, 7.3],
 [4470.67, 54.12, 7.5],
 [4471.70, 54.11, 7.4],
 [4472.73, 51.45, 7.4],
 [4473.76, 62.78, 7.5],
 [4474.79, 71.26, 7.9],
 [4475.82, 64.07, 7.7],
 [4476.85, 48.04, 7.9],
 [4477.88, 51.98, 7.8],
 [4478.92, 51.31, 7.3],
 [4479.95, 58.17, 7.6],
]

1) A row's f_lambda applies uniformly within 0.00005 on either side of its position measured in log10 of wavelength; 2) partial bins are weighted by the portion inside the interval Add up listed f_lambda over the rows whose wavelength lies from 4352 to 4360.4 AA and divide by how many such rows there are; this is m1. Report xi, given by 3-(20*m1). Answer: -975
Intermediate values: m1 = 49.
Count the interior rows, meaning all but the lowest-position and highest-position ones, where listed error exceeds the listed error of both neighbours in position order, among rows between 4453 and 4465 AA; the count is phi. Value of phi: 1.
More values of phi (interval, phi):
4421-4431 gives 0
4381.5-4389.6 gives 2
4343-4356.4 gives 3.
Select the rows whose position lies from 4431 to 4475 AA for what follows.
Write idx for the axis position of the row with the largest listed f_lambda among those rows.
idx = 4474.79 AA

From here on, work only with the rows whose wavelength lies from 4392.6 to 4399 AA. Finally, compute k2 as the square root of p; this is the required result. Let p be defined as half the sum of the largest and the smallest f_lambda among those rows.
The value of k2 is 7.31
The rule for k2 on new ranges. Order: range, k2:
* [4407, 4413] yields 7.08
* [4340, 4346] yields 8.37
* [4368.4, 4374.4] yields 7.26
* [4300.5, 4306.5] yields 7.00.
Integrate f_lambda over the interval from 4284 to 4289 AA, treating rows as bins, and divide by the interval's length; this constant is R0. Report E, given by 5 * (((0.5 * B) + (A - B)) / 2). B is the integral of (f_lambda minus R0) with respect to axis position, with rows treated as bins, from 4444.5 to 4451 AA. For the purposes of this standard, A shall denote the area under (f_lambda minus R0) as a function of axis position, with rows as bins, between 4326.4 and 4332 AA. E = -116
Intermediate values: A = -1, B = 90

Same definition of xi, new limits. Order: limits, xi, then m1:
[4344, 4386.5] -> -997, 50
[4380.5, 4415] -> -1053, 53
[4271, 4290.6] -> -1006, 50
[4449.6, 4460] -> -1078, 54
